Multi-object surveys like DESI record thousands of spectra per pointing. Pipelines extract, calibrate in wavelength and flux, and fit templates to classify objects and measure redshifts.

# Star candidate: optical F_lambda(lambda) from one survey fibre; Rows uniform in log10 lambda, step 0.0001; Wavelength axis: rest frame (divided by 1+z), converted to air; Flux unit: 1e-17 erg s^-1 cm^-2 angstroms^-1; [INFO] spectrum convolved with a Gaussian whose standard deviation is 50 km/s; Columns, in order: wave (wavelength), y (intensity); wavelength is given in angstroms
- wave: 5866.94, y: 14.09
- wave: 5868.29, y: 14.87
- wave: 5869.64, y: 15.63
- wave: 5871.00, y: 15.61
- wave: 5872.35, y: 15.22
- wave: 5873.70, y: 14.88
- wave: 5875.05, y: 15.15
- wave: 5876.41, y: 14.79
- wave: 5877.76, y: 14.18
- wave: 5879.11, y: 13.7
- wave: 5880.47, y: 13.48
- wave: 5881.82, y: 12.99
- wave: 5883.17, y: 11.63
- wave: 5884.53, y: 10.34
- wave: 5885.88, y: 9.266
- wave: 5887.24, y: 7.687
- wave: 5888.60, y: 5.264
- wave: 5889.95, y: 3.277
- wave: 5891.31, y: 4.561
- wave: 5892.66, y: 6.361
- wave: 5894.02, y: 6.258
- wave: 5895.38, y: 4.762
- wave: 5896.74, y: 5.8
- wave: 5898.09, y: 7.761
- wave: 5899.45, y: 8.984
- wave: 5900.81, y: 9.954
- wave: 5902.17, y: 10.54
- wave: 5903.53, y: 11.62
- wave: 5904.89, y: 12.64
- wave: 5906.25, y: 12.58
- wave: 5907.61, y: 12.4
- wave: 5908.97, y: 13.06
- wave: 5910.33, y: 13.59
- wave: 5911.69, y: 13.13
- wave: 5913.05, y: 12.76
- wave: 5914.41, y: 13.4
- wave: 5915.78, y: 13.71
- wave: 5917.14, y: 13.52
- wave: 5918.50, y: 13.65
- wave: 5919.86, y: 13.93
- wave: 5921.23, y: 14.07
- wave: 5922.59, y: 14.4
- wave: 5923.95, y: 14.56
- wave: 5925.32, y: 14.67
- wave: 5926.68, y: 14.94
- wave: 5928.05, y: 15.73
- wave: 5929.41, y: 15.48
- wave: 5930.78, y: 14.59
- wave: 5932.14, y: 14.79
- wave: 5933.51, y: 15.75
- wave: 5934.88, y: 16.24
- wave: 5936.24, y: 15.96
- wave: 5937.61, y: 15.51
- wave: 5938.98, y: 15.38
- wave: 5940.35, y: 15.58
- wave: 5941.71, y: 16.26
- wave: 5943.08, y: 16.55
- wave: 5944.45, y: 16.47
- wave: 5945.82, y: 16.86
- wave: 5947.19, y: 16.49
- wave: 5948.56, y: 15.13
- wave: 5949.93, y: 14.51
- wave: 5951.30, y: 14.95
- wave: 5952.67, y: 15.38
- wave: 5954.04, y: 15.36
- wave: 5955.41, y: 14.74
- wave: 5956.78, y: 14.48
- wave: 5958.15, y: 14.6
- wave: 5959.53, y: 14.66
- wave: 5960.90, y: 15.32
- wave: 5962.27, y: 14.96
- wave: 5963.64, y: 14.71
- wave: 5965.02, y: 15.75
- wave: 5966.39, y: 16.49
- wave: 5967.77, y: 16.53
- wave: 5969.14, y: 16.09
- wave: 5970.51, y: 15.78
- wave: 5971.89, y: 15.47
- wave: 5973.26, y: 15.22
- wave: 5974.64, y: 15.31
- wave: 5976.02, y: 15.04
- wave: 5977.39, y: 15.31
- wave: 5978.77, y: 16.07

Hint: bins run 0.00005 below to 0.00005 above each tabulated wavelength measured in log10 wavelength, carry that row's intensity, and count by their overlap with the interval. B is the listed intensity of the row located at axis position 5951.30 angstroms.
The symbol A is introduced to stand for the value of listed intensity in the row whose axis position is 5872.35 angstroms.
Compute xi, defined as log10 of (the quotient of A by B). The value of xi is 0.008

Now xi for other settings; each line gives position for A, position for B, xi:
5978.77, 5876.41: 0.036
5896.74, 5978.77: -0.443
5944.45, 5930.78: 0.053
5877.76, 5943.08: -0.067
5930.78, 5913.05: 0.058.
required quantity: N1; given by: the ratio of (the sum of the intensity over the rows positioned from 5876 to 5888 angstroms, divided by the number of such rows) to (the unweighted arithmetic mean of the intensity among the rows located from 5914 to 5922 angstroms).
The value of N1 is 0.9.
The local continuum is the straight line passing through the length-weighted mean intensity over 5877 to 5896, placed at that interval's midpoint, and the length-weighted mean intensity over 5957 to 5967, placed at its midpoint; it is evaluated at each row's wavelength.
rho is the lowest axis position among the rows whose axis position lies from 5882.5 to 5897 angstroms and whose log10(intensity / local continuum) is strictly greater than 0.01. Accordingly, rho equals 5883.17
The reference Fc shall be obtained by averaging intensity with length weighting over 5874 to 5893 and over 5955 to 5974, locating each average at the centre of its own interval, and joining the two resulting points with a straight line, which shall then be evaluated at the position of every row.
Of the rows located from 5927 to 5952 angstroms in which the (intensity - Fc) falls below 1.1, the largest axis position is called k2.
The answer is 5951.30 angstroms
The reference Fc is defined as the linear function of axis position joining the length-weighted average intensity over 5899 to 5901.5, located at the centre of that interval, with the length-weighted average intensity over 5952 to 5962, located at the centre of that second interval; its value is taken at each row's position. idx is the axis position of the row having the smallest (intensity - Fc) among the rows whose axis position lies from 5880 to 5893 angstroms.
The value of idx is 5889.95 angstroms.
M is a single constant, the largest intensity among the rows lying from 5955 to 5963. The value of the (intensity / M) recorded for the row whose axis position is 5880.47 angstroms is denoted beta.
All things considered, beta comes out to 0.88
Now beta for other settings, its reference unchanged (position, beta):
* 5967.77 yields 1.08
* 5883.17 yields 0.76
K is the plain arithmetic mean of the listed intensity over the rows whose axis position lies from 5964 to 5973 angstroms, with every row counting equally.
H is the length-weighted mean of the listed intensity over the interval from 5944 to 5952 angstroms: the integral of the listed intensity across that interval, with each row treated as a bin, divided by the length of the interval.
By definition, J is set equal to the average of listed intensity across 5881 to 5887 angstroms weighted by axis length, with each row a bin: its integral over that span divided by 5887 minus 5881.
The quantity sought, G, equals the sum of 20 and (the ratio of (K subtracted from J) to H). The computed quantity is 19.7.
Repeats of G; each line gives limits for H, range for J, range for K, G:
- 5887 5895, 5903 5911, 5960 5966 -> 19.5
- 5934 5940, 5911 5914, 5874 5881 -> 19.9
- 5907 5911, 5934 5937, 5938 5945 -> 20.0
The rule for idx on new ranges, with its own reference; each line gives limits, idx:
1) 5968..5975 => 5974.64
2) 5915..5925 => 5918.50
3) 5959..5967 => 5963.64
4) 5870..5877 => 5876.41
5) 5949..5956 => 5955.41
